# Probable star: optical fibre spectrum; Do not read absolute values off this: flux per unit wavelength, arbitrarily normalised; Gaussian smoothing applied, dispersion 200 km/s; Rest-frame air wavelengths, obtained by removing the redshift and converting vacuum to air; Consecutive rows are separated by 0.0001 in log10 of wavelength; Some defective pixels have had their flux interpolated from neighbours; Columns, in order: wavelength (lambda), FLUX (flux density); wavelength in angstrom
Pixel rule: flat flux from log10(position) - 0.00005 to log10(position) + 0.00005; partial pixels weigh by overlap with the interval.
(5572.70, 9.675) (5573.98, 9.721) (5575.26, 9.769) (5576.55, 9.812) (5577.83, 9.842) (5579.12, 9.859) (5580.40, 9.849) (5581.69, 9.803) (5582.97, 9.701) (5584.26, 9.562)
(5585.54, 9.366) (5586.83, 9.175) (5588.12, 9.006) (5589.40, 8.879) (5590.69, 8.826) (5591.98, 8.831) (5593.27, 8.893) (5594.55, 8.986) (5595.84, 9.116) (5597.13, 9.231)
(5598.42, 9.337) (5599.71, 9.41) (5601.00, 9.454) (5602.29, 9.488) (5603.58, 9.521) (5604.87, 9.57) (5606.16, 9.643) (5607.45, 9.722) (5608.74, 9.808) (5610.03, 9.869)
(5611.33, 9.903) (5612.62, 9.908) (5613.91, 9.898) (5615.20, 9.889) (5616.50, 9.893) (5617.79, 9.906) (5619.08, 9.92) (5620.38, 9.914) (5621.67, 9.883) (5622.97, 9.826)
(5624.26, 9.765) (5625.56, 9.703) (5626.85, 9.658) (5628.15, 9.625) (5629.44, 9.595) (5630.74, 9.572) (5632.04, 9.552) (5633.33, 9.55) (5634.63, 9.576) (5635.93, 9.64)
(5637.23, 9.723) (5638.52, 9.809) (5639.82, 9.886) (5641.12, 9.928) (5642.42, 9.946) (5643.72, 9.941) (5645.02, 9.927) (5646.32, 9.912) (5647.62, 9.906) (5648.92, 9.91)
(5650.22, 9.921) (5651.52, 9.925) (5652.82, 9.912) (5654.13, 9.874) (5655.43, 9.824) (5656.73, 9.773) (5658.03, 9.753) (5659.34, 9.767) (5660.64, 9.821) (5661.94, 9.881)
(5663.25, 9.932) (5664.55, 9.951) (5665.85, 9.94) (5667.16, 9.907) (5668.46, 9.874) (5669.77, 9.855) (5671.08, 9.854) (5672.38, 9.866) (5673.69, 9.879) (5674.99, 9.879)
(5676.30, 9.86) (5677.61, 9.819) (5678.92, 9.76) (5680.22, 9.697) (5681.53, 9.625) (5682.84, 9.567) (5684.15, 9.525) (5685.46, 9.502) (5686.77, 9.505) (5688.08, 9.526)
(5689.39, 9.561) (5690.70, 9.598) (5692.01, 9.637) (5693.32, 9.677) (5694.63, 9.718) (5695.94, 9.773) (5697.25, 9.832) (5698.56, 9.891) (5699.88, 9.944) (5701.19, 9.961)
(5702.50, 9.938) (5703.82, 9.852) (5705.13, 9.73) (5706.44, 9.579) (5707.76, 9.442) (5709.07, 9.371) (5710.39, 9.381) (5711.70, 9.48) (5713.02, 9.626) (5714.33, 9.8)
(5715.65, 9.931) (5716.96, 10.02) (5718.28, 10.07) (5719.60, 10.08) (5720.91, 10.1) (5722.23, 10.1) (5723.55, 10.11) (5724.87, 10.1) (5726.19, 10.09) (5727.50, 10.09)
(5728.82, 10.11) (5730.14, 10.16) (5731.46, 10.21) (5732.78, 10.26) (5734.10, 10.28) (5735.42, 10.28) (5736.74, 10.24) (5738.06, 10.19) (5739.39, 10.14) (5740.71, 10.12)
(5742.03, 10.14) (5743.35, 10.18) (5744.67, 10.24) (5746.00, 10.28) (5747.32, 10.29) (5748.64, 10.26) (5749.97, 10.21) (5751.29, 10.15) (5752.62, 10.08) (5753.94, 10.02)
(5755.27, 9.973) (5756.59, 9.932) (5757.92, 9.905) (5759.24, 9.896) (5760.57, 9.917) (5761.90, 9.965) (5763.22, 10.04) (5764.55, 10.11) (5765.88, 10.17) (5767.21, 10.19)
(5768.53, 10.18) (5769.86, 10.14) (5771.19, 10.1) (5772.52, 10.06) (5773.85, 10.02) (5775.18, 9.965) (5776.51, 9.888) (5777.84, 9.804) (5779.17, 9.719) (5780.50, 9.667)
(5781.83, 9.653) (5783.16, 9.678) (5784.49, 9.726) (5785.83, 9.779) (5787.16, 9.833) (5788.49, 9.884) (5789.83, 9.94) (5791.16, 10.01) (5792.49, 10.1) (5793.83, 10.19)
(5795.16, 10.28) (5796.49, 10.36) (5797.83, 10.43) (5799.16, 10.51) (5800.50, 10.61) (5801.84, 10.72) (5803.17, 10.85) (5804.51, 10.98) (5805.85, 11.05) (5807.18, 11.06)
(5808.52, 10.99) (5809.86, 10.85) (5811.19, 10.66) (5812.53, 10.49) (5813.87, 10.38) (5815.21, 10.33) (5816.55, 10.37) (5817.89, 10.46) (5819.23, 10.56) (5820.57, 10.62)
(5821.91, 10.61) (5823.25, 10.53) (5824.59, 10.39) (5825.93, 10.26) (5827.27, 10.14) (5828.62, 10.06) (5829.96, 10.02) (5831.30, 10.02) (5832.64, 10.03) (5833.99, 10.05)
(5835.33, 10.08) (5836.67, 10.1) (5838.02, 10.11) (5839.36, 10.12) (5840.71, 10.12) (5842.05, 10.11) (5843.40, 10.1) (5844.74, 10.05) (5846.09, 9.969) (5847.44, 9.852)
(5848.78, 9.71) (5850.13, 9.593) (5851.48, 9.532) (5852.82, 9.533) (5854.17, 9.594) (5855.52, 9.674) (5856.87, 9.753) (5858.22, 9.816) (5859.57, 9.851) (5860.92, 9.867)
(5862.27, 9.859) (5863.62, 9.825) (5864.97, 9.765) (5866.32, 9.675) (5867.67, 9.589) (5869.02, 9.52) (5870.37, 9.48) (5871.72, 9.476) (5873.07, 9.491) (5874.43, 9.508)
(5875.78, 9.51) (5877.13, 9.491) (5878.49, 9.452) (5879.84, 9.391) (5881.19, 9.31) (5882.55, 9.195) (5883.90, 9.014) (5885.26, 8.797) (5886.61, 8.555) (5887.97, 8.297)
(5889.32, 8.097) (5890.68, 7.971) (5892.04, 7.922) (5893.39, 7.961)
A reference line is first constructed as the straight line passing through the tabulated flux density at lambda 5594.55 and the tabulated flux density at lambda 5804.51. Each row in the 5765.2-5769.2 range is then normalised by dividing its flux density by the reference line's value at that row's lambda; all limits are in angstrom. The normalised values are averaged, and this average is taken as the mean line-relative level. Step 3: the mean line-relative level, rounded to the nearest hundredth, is 0.96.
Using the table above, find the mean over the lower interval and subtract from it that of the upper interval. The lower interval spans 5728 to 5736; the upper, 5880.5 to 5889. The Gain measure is 1.4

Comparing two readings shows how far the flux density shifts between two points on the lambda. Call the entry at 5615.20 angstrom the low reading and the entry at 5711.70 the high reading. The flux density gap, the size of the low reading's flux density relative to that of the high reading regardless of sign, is 0.41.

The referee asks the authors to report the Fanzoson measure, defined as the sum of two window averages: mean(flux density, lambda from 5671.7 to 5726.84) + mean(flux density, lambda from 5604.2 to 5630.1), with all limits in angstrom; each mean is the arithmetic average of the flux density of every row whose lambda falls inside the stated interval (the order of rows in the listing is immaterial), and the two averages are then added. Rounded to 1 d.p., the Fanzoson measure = 19.6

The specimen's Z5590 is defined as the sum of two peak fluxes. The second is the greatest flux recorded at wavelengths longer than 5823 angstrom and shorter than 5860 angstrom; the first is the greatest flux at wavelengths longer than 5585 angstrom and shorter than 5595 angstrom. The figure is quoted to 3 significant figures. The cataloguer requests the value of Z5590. 19.9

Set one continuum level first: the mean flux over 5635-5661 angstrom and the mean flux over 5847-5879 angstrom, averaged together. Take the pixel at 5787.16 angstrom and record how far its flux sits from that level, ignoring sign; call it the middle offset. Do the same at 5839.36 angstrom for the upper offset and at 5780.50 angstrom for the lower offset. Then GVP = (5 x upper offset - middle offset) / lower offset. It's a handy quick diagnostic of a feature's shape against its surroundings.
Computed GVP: 22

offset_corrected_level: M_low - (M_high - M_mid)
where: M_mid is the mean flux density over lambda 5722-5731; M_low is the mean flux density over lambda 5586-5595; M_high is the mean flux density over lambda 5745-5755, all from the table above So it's 8.9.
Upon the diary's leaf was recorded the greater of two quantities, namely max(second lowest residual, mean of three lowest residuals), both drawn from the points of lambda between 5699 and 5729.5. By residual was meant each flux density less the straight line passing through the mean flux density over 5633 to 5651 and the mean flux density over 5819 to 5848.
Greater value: -0.55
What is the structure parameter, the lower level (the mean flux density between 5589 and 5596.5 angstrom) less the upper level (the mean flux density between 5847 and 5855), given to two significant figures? -0.71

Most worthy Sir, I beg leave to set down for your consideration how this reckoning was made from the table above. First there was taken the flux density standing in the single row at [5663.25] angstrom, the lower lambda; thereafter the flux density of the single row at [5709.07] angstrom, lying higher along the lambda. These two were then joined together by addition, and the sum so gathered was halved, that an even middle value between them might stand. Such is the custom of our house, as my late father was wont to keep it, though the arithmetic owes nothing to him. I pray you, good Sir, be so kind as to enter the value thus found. 9.7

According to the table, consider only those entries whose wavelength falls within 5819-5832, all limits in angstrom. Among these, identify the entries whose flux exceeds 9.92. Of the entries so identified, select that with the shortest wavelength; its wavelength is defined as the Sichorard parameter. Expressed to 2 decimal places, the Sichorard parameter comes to 5819.23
